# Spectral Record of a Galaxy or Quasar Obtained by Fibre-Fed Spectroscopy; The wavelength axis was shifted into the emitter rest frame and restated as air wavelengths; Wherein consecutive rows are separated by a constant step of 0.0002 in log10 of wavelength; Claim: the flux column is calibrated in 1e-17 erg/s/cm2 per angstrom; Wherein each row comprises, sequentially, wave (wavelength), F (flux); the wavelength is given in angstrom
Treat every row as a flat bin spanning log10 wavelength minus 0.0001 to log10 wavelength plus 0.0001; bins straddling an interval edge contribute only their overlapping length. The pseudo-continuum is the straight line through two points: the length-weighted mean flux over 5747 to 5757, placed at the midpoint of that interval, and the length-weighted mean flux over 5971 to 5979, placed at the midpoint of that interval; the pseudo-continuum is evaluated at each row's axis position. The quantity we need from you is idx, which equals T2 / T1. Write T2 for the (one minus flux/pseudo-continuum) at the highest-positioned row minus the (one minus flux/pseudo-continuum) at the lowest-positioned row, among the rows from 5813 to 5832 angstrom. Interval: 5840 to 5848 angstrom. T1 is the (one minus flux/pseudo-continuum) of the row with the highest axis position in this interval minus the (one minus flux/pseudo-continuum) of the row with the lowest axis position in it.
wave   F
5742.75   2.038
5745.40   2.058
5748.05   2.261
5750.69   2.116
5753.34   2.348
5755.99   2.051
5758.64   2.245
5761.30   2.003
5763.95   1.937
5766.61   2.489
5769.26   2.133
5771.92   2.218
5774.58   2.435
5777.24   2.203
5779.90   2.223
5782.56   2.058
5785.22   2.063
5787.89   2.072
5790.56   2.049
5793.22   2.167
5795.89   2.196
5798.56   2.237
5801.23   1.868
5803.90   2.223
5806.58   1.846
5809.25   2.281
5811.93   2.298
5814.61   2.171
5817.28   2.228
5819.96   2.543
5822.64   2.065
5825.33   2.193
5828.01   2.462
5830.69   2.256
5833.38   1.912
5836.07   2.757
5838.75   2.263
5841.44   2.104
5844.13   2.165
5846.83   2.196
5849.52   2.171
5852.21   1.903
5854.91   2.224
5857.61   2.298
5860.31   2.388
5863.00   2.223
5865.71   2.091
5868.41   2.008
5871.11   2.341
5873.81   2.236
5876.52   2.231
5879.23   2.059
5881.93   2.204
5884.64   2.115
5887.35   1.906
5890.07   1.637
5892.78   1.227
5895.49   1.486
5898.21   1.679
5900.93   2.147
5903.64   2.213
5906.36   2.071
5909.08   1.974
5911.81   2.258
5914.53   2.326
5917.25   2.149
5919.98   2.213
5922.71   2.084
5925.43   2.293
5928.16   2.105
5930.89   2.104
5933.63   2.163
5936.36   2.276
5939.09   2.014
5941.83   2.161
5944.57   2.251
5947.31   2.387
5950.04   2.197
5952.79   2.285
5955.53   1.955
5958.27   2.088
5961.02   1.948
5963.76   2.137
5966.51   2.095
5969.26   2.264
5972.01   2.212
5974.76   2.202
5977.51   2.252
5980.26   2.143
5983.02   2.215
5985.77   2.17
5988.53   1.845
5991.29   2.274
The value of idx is 0.9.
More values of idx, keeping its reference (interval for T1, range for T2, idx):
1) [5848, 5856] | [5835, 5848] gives -10.7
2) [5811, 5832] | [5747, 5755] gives -2.0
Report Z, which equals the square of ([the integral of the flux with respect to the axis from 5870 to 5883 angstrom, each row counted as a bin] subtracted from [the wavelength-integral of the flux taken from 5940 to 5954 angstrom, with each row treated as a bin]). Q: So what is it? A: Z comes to 7.2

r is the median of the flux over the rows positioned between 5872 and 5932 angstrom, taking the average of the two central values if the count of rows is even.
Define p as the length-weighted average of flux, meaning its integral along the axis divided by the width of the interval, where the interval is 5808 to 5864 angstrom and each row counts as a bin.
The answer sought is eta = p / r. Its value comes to 1.06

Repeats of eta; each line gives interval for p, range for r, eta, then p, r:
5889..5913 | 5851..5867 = 0.83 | 1.85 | 2.22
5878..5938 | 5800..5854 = 0.93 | 2.03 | 2.19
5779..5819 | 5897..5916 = 0.99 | 2.14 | 2.15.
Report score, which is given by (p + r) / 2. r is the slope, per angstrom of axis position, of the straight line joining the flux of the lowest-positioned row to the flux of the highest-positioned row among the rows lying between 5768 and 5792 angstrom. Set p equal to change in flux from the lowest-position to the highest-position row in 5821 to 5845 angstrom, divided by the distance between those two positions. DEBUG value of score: 0.000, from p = 0.0047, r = -0.004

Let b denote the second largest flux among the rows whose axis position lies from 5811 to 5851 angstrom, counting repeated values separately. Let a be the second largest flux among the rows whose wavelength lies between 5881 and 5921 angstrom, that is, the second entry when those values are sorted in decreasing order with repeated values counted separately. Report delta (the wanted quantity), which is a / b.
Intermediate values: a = 2.258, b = 2.543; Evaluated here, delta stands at 0.89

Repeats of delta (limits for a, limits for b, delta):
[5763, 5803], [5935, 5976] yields 1.07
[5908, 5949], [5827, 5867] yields 0.94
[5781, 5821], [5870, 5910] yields 1.03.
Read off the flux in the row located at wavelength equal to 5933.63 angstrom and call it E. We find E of 2.163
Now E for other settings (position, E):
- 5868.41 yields 2.008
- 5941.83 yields 2.161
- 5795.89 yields 2.196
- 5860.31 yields 2.388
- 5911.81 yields 2.258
